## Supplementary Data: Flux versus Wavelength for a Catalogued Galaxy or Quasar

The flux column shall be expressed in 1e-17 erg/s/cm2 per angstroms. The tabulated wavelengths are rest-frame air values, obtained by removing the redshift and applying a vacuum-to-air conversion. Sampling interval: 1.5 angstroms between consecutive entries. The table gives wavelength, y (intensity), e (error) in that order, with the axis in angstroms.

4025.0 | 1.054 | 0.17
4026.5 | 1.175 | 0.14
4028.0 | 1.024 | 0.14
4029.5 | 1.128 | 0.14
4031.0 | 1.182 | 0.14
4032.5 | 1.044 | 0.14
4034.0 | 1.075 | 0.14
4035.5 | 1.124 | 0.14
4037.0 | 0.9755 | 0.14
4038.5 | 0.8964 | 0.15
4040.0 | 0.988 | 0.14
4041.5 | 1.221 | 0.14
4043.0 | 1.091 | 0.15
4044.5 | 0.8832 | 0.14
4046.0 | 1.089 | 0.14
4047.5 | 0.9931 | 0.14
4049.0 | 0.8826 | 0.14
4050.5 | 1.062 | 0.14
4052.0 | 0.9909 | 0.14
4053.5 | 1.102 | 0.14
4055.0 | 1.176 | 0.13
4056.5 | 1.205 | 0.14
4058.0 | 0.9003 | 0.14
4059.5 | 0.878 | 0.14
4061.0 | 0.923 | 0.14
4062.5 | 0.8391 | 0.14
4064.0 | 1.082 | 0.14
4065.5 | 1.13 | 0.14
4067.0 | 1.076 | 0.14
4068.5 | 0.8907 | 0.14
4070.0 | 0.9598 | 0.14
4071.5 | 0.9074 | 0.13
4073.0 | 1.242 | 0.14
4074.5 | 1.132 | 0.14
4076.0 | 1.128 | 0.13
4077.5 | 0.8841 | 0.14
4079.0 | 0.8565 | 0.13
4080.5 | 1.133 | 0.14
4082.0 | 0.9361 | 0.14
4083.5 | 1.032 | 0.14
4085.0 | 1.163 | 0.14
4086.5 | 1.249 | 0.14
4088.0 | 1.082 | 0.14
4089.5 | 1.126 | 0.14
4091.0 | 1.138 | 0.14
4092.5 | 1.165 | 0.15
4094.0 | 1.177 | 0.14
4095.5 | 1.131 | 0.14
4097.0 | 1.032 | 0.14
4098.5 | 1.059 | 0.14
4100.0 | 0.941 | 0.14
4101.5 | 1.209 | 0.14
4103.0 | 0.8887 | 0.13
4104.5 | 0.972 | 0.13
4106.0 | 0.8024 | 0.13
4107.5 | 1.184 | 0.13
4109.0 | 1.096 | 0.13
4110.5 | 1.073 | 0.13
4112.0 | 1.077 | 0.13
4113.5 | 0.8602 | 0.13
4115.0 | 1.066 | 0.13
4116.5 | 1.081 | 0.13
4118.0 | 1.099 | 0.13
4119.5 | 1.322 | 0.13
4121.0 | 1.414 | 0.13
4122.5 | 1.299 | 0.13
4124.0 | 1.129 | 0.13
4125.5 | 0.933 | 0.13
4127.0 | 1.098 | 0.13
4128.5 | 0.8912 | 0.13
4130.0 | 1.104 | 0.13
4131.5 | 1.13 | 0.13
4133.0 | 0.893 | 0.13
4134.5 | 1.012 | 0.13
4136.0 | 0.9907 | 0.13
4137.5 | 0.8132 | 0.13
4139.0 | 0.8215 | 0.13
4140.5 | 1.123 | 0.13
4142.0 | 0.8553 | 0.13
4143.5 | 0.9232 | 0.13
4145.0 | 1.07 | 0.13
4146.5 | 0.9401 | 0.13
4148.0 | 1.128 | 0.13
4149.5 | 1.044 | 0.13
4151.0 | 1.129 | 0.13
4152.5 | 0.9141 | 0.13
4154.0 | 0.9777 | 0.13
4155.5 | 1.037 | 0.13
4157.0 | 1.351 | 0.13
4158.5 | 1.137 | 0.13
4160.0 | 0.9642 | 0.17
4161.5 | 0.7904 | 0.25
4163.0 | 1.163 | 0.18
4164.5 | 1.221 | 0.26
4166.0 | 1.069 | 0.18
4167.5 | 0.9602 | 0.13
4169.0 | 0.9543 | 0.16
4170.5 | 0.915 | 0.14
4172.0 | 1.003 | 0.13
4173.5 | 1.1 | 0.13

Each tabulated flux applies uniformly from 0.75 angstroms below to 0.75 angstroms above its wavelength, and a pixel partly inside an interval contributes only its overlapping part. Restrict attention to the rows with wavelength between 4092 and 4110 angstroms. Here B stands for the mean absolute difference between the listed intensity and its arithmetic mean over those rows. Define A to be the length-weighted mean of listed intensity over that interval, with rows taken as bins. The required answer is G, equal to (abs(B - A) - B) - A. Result -0.213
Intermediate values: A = 1.05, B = 0.106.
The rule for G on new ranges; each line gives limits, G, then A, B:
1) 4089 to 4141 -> -0.223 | 1.06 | 0.111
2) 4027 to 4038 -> -0.113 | 1.08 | 0.056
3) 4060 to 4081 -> -0.237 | 1.01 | 0.119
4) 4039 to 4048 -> -0.179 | 1.04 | 0.089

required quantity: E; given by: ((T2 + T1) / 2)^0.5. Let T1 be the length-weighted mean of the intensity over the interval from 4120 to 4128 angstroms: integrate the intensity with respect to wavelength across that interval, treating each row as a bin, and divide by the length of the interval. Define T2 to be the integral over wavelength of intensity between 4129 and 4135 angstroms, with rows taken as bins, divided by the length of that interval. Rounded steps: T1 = 1.17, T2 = 1.03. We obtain 1.05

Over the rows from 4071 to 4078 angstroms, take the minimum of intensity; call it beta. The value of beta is 0.8841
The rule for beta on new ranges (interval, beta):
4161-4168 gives 0.7904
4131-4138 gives 0.8132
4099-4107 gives 0.8024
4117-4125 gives 1.099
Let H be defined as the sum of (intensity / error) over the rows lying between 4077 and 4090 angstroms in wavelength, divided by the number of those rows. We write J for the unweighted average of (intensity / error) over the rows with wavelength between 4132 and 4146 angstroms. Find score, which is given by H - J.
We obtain 0.3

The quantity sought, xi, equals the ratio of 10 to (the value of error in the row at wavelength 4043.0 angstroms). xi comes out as 67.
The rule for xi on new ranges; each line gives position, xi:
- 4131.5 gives 77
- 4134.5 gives 77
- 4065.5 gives 71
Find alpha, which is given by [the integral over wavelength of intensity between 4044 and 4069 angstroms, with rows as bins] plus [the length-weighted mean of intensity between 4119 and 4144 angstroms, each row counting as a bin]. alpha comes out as 26.3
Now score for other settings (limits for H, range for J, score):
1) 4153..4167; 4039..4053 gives -0.5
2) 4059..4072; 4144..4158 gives -1.2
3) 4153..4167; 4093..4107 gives -0.7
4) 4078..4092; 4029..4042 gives 0.2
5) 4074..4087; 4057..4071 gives 0.8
